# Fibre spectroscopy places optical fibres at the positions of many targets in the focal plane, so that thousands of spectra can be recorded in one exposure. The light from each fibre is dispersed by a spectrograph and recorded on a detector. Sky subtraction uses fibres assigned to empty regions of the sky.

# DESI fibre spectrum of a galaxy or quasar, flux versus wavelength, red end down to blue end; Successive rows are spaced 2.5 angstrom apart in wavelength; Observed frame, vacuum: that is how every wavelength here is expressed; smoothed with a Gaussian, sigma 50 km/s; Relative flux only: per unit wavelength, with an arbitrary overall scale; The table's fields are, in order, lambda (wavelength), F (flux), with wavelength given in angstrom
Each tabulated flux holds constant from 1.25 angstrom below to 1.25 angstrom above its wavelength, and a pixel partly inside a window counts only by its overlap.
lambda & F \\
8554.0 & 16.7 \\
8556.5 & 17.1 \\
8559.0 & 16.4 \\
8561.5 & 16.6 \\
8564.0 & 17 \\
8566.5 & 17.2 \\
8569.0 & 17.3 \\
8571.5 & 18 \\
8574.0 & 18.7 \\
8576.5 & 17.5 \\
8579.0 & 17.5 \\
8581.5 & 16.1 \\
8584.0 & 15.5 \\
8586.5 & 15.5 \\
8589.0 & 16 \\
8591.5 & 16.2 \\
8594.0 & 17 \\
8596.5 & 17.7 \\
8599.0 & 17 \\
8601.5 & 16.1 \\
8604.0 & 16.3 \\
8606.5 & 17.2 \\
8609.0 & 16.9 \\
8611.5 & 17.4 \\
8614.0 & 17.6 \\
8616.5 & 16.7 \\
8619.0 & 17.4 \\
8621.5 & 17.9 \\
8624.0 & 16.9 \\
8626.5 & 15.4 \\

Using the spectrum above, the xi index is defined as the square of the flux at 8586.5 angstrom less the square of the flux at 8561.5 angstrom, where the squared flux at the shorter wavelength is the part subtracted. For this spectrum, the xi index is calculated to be -35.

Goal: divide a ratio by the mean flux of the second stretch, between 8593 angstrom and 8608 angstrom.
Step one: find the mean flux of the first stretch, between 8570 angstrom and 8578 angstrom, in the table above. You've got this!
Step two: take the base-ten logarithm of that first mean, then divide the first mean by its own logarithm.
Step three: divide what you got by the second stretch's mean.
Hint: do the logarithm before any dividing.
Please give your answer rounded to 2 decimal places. 0.85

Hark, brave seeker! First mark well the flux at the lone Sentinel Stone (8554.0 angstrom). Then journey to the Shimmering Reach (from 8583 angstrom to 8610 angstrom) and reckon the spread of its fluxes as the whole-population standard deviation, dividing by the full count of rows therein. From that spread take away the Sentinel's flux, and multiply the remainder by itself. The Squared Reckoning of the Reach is 257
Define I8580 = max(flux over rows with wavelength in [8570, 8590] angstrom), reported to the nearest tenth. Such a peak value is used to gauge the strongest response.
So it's 18.7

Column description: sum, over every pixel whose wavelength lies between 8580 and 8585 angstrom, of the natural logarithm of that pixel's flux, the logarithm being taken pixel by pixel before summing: 6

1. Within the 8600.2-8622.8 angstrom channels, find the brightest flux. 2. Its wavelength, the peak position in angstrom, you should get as 8621.5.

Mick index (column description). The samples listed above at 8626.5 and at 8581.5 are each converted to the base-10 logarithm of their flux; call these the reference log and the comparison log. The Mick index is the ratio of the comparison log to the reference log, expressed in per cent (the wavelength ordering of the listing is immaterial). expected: 102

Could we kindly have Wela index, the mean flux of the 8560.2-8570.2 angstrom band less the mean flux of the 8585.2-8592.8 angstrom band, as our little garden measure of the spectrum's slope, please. 1.1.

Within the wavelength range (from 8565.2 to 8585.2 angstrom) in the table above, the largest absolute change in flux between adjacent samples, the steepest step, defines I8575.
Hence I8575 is 1.40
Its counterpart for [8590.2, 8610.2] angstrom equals 0.90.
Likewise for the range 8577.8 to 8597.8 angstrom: 1.40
